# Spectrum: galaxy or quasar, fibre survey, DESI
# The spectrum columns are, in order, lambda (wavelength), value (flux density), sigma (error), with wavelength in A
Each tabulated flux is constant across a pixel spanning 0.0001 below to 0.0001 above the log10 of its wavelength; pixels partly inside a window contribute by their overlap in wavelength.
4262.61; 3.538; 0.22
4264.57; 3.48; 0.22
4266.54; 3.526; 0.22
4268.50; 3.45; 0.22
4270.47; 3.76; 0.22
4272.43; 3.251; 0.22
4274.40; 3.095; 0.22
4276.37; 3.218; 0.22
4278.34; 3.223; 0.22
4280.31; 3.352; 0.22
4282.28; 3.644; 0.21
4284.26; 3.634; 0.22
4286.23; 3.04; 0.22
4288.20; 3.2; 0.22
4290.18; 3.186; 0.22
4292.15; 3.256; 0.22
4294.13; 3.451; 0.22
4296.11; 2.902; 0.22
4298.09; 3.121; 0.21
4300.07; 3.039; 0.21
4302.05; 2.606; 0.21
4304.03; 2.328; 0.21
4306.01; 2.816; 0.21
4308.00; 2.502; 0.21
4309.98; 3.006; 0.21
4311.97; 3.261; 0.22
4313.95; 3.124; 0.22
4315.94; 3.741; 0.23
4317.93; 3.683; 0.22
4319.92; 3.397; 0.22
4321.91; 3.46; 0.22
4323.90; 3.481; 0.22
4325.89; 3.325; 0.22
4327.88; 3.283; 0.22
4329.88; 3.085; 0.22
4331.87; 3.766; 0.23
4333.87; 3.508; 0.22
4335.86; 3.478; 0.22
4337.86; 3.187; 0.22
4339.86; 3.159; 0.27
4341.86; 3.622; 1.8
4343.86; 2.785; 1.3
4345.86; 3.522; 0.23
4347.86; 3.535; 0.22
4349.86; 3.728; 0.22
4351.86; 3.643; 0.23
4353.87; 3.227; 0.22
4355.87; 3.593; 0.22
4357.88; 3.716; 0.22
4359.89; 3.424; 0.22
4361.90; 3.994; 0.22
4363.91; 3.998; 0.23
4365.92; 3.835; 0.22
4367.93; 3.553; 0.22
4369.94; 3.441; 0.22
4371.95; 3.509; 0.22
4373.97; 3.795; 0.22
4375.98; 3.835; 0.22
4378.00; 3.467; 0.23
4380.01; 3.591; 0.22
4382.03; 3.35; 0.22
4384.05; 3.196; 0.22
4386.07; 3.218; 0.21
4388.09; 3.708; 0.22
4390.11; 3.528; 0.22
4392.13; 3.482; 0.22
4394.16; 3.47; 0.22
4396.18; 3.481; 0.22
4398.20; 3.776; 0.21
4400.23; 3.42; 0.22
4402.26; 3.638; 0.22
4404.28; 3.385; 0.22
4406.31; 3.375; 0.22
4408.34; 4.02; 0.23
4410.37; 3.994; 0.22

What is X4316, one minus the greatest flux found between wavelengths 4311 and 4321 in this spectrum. -2.7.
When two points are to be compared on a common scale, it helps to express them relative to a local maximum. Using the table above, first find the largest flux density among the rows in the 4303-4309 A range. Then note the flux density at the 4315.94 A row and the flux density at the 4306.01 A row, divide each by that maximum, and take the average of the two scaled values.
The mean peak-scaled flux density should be 1.16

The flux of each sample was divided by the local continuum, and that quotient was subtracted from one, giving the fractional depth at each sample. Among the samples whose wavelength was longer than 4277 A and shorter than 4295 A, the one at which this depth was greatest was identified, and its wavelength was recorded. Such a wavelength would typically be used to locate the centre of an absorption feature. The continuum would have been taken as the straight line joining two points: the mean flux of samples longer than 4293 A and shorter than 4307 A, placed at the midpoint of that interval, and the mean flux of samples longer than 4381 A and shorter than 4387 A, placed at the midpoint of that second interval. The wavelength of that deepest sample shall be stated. 4286.23 A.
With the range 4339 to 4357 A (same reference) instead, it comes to 4343.86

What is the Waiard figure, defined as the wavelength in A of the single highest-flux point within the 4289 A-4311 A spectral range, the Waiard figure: 4294.13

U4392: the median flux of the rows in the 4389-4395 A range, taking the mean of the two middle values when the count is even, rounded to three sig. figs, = 3.48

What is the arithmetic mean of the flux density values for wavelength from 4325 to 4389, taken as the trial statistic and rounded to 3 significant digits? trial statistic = 3.50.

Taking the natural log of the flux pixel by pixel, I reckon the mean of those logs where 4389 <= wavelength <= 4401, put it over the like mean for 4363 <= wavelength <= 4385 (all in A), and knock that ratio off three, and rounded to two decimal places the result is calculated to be 2.01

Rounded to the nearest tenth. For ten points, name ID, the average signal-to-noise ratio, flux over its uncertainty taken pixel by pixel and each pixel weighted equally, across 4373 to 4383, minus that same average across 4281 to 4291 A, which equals 0.9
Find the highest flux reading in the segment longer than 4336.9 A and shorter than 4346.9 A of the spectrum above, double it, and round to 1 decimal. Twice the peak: 7.2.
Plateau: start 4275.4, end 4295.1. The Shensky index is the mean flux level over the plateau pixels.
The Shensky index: 3.32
